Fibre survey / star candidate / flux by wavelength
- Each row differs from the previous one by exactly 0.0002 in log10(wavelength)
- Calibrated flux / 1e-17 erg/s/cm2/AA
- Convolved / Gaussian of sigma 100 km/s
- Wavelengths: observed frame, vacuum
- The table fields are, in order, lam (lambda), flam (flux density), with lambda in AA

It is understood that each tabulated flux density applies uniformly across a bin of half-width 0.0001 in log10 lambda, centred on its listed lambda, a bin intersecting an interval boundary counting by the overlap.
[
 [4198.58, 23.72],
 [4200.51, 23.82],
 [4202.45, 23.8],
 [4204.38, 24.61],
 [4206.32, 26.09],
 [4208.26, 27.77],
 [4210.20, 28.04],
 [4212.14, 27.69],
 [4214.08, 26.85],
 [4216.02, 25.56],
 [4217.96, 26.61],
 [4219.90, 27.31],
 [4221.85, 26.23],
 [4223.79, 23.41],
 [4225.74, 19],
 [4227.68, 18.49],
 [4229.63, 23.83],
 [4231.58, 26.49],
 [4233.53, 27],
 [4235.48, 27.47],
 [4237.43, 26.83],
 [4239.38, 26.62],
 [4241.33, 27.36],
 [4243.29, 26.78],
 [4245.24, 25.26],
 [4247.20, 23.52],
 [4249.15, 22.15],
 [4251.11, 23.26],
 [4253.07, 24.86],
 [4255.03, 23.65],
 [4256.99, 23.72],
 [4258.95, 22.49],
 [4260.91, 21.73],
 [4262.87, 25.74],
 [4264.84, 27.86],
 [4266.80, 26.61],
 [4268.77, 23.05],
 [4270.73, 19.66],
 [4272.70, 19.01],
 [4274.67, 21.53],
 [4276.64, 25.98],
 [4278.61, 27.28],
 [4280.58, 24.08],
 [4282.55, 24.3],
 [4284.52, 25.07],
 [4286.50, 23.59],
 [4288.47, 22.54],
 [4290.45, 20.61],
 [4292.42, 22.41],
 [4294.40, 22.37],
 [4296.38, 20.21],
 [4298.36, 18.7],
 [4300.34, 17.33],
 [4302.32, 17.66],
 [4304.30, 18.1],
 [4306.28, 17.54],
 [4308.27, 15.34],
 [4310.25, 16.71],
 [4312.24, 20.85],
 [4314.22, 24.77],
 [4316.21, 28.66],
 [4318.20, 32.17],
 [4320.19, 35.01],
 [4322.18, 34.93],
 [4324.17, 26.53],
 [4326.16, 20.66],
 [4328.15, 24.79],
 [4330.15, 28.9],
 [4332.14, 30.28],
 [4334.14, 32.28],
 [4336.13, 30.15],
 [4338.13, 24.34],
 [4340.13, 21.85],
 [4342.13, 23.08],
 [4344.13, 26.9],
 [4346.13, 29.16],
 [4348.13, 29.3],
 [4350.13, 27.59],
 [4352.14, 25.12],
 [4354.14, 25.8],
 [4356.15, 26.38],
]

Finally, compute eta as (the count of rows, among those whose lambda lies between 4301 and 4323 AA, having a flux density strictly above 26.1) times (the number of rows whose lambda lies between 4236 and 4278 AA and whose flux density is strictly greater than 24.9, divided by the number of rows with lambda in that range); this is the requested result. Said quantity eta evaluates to 1.7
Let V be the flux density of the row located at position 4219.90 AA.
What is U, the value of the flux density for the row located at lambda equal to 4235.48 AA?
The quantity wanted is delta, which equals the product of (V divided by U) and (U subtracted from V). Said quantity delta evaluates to 0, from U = 27.47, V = 27.31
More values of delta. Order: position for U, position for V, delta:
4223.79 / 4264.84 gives 5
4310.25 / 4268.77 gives 9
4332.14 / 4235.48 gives -3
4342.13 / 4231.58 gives 4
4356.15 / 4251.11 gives -3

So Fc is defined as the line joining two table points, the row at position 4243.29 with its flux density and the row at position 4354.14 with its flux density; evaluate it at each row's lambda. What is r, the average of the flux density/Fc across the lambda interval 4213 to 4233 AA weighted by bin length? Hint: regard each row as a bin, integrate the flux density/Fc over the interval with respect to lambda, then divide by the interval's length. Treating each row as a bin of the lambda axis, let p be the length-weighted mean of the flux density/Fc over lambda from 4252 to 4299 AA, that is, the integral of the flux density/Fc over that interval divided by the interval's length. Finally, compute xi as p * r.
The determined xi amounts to 0.80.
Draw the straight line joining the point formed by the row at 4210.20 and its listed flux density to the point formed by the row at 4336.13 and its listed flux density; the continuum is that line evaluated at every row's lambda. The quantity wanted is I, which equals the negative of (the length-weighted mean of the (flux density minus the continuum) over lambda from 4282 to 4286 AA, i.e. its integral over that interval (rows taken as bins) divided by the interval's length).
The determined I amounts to 5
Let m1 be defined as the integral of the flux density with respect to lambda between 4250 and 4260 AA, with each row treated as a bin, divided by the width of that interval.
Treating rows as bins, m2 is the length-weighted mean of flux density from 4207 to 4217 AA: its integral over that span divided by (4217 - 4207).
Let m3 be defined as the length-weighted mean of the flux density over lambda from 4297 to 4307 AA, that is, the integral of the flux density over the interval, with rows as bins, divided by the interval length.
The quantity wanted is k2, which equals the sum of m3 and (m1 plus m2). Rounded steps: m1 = 23.6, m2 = 27.1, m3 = 18.0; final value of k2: 69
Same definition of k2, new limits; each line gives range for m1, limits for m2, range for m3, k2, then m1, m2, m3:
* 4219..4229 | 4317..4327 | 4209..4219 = 80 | 22.9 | 30.0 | 27.0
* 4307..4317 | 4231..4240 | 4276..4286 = 73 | 21.0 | 26.9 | 25.2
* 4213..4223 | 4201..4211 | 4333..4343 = 79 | 26.5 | 25.9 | 26.4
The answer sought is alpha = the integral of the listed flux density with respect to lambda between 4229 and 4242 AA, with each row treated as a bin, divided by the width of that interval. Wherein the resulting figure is 27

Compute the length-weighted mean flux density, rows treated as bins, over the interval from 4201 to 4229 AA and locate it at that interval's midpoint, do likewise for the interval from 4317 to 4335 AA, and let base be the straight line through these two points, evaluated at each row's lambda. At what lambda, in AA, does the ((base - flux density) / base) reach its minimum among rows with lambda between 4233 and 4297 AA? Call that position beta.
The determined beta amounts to 4235.48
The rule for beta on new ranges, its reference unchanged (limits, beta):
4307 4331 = 4320.19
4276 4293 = 4278.61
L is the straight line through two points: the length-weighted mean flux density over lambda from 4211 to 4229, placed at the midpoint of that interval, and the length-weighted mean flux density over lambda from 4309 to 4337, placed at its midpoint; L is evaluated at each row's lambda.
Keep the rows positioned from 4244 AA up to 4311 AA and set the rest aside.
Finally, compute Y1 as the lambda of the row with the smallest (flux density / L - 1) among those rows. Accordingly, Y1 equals 4308.27 AA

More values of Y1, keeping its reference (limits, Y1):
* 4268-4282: 4272.70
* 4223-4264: 4227.68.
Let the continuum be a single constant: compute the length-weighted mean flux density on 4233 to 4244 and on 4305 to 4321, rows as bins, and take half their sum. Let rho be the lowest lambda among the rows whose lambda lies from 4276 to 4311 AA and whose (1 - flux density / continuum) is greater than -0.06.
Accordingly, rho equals 4276.64 AA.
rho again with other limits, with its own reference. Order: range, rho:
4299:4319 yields 4300.34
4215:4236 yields 4216.02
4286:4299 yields 4286.50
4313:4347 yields 4314.22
